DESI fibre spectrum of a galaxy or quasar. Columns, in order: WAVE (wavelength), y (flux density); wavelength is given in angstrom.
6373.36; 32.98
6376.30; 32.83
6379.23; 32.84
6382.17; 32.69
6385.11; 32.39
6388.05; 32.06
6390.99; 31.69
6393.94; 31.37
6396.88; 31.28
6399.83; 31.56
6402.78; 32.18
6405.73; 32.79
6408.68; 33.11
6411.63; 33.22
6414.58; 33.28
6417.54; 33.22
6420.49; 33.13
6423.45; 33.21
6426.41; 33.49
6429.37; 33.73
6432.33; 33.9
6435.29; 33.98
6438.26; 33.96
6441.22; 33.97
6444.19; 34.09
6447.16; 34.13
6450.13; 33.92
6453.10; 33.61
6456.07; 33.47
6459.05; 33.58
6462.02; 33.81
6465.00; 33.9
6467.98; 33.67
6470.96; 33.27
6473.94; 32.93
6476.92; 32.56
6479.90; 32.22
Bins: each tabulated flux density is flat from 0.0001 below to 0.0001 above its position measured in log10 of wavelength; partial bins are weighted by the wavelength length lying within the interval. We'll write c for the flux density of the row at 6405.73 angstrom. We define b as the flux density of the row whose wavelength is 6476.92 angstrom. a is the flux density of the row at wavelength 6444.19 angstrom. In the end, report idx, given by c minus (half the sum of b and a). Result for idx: -0.5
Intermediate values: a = 34.09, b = 32.56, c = 32.79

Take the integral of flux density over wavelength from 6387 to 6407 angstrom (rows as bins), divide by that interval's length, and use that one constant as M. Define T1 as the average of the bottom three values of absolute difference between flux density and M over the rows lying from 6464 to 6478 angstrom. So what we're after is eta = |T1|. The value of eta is 1.09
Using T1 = 1.09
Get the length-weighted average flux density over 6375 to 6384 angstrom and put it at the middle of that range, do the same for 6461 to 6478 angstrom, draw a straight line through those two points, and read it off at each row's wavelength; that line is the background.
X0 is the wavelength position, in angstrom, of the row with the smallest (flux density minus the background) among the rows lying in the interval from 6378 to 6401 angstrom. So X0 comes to 6396.88 angstrom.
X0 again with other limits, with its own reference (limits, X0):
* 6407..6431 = 6420.49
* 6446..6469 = 6456.07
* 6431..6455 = 6453.10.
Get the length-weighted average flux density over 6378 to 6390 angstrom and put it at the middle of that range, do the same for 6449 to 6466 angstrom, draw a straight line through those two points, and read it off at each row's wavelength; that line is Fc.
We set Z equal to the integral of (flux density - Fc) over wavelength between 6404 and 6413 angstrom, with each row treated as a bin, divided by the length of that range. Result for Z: 0.14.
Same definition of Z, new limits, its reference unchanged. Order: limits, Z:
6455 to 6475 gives -0.30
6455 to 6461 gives -0.16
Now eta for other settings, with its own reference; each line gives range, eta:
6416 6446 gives 1.36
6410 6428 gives 1.36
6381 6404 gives 0.21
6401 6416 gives 0.87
